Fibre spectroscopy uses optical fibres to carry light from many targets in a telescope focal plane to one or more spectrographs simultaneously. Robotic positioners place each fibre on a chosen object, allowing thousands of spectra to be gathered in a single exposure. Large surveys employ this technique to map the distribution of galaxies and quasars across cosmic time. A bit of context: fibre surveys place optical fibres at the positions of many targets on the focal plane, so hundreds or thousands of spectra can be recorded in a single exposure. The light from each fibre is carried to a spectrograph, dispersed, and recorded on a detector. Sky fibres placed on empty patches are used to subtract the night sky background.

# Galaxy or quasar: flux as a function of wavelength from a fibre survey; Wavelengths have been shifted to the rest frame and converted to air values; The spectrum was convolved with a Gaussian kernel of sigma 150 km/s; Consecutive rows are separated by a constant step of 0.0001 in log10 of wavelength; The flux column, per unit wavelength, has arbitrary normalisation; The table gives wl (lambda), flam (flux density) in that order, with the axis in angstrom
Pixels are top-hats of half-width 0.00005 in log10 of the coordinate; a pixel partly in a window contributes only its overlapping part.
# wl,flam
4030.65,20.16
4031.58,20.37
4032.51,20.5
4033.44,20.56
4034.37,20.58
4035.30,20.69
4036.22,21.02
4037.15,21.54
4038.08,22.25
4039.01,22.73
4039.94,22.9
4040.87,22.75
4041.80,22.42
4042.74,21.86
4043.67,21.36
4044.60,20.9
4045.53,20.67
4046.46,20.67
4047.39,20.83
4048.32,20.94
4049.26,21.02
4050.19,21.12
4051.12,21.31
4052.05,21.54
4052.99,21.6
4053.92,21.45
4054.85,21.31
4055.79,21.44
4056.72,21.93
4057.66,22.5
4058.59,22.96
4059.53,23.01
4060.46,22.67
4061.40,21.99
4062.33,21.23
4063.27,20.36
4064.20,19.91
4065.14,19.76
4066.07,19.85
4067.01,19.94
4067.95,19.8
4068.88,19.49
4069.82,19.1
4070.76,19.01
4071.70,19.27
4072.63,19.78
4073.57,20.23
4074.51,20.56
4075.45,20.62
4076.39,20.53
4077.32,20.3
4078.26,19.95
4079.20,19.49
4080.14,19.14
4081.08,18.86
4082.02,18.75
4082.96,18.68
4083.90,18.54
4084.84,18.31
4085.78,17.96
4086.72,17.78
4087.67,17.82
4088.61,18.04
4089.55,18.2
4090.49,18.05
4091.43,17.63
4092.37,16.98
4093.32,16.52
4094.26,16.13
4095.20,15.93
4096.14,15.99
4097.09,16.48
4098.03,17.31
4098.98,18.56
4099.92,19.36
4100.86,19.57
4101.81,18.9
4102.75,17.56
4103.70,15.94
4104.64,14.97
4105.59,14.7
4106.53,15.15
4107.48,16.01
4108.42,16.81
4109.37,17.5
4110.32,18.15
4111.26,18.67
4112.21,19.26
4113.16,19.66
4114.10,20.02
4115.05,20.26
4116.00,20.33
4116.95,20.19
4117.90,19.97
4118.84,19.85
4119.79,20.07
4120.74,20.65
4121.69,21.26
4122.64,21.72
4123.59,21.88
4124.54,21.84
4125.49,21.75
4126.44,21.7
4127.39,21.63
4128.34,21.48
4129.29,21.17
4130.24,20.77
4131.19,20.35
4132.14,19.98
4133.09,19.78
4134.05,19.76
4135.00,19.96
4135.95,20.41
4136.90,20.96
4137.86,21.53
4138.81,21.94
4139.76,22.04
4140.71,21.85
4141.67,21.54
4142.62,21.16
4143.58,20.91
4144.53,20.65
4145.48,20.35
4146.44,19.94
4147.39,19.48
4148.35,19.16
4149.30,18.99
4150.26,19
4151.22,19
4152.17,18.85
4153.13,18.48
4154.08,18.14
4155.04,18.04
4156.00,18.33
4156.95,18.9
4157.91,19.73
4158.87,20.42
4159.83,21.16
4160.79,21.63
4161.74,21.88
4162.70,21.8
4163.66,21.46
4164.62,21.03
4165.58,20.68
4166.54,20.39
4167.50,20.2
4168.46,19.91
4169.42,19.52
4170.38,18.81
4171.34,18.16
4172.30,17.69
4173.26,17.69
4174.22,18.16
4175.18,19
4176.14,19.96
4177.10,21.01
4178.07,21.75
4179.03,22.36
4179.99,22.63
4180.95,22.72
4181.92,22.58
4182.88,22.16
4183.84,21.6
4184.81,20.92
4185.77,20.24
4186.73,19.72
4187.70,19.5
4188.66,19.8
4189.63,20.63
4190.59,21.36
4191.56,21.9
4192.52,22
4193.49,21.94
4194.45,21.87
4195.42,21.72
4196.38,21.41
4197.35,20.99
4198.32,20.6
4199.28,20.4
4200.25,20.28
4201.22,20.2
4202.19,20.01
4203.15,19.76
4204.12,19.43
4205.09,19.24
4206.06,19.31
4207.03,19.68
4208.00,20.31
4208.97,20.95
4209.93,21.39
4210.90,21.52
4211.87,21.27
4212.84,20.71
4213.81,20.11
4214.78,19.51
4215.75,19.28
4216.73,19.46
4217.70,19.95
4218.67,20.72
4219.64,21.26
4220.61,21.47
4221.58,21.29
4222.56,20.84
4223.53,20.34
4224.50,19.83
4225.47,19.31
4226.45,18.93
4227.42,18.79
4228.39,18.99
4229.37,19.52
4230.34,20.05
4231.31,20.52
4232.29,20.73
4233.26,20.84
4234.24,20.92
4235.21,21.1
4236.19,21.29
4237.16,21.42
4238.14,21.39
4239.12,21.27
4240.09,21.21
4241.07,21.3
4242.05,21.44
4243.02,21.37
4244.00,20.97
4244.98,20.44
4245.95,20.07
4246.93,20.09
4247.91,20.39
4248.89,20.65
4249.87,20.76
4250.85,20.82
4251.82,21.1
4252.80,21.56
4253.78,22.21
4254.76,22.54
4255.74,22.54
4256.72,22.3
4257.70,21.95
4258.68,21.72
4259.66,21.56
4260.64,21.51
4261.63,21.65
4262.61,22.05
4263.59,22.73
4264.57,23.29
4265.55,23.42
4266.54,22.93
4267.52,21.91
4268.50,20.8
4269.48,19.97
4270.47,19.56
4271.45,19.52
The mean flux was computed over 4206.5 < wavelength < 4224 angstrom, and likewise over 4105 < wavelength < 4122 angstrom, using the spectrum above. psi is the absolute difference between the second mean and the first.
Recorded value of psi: 1.8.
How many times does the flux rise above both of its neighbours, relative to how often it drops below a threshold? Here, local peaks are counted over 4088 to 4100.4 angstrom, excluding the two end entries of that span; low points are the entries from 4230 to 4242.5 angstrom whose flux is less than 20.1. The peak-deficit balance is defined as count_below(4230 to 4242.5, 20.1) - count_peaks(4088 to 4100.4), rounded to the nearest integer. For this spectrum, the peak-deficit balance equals 0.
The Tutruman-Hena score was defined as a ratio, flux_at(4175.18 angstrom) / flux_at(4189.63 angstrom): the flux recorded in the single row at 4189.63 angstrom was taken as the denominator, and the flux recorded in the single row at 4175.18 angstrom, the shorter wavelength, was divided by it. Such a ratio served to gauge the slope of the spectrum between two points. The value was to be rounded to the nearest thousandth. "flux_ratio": 0.921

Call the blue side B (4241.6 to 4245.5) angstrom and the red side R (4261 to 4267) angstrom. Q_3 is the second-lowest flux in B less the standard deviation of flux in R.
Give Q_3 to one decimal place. 20.3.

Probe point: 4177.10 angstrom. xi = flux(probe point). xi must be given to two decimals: 21.01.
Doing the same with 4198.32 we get 20.60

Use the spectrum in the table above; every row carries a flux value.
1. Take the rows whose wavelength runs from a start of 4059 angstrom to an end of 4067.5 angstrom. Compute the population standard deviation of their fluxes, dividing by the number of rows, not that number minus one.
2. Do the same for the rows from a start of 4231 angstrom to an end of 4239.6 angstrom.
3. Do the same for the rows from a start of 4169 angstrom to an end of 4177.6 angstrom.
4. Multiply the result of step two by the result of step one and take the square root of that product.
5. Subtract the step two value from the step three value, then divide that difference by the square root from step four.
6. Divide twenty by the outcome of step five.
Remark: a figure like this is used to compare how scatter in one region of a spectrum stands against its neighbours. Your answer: 16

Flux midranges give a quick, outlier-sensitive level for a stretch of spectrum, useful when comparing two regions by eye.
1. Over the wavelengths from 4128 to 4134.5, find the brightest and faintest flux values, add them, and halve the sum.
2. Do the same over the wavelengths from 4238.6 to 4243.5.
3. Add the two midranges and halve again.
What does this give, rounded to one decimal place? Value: 21.0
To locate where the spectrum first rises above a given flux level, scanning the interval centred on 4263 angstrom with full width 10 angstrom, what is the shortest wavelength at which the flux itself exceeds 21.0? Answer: 4258.68 angstrom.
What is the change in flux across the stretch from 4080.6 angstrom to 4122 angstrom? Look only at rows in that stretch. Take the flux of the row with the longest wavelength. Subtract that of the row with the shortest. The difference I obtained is 2.4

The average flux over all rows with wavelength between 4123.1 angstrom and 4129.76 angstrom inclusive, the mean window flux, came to 21.6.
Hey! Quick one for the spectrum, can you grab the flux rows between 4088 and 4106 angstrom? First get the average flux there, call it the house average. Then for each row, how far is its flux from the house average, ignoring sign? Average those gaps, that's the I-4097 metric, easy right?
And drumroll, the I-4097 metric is 1.18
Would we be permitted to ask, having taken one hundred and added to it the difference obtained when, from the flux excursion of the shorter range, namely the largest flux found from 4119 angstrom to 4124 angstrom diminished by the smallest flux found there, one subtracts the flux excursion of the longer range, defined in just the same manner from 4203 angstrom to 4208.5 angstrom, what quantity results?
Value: 101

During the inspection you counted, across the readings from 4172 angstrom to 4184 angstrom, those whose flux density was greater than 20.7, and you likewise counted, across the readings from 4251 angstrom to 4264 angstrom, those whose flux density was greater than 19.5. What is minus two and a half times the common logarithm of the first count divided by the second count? 0.53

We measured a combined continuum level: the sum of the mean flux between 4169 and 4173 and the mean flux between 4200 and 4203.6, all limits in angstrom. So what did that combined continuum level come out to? 38.6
